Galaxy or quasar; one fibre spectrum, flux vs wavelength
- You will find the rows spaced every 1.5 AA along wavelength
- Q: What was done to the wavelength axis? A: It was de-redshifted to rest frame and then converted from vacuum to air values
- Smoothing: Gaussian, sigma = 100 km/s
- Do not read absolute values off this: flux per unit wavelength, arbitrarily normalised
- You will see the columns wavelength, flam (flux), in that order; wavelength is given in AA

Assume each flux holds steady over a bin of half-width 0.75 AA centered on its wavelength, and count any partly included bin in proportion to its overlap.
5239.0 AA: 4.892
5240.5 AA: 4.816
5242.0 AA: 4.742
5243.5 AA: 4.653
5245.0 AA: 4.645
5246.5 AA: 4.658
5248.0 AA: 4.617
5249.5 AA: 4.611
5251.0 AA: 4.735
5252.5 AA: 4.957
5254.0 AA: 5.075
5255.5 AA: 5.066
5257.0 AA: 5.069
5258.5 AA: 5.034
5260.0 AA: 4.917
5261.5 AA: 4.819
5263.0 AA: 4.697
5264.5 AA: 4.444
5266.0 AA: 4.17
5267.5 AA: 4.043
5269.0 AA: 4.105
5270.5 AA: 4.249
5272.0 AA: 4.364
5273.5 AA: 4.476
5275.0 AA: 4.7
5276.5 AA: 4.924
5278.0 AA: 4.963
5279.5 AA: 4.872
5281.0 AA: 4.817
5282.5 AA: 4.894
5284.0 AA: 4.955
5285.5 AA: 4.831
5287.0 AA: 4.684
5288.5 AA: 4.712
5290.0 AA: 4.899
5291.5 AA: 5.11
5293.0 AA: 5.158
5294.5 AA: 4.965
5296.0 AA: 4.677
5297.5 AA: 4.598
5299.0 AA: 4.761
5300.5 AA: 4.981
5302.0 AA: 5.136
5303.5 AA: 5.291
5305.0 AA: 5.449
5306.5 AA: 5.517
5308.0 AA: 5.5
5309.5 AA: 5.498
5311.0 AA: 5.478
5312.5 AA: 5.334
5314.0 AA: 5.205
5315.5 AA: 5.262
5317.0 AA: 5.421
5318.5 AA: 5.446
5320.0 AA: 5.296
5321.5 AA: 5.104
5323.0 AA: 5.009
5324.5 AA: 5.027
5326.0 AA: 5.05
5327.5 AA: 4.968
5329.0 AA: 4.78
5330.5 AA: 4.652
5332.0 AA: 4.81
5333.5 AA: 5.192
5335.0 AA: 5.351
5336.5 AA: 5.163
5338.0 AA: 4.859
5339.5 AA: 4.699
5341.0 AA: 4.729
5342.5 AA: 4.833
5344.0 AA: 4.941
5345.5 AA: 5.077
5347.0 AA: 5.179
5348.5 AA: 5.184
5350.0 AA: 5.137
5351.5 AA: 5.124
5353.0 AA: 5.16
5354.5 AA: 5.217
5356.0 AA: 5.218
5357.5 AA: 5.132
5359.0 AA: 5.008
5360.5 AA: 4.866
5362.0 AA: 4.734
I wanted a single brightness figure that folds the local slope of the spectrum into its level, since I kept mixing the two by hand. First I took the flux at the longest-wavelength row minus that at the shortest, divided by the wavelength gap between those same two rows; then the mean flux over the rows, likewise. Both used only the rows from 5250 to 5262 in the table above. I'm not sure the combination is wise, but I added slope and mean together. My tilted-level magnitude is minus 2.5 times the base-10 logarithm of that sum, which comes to -1.74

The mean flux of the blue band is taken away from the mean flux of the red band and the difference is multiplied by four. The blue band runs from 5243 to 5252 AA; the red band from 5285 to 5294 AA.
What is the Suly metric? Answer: 1.0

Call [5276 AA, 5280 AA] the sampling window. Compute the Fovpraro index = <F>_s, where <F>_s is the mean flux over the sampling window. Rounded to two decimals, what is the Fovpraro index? 4.92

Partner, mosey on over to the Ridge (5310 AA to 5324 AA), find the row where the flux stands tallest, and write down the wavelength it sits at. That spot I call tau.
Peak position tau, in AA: 5311.0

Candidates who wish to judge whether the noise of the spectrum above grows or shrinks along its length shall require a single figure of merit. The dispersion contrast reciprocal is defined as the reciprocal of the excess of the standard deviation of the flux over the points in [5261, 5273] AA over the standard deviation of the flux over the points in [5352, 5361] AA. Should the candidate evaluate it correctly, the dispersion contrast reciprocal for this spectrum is 7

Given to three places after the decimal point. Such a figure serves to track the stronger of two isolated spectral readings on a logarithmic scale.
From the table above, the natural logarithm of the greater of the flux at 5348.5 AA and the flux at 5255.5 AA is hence 1.646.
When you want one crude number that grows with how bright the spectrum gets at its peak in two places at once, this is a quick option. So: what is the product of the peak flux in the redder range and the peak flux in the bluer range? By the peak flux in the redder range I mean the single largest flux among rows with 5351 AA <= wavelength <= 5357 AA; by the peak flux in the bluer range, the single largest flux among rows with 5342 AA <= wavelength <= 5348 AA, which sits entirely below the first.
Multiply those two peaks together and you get 27.0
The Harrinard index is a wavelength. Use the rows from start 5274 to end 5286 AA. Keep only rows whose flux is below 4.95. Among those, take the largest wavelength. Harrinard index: 5285.5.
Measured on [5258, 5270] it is 5269.0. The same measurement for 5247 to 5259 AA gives 5251.0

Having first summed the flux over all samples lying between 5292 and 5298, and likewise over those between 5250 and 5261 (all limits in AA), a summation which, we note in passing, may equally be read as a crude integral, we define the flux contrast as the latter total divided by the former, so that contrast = 1.8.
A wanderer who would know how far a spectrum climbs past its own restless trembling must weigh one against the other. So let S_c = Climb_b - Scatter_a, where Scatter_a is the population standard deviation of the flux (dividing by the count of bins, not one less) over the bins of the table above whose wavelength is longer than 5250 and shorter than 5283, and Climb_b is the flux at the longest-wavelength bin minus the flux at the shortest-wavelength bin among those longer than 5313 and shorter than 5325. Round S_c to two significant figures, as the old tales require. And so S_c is -0.50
